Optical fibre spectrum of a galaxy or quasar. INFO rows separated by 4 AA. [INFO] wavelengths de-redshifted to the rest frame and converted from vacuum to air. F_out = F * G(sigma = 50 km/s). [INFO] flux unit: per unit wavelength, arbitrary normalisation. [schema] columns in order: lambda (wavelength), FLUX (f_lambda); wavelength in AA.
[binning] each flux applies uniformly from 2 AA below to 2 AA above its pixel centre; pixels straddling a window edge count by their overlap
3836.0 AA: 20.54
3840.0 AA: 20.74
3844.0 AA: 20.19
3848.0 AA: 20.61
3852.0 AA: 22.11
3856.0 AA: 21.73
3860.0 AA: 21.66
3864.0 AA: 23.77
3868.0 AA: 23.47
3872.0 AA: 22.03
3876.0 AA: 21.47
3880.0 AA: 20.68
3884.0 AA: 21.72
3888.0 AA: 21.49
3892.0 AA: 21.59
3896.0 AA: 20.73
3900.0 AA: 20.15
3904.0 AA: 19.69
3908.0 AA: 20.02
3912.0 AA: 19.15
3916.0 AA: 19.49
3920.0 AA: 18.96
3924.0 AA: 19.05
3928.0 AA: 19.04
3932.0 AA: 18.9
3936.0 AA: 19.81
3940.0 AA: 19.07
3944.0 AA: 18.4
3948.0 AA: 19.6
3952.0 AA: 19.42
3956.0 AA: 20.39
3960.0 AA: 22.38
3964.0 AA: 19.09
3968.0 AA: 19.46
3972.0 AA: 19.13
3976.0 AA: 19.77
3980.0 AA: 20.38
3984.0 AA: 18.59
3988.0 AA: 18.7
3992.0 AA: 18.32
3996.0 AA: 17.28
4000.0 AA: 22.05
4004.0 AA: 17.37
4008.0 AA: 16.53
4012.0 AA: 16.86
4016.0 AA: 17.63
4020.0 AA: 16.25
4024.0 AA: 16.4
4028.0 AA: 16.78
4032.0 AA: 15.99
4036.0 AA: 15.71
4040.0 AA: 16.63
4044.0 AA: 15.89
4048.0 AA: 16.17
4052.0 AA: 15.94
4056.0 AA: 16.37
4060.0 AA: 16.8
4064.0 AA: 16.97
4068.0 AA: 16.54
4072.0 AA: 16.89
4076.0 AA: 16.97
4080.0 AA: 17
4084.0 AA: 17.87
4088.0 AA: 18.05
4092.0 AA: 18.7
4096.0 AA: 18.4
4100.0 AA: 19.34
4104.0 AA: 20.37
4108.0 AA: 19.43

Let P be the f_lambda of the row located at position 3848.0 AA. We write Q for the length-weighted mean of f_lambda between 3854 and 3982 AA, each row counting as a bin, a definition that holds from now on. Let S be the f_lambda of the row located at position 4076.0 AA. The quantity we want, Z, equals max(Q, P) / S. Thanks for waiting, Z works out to 1.21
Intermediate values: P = 20.61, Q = 20.4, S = 16.97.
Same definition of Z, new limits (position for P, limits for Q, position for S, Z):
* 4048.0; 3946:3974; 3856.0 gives 0.92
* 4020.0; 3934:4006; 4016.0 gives 1.10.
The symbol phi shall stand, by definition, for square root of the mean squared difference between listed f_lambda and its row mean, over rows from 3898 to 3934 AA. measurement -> 0.45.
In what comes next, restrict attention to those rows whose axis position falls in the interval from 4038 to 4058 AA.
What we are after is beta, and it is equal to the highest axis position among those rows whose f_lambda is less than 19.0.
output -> 4056.0 AA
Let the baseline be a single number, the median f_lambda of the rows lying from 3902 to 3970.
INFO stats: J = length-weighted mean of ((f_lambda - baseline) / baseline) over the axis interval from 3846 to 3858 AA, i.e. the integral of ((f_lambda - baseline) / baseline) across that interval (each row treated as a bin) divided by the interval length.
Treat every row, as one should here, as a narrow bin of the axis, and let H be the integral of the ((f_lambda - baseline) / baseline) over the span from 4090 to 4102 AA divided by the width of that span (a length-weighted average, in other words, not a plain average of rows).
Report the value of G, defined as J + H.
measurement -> 0.08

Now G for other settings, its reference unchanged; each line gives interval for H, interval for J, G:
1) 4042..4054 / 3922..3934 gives -0.20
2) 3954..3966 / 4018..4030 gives -0.09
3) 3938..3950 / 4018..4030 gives -0.17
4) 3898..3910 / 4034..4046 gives -0.14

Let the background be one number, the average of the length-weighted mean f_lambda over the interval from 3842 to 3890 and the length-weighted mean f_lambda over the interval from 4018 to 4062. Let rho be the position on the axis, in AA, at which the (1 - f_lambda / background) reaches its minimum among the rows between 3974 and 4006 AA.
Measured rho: 4000.0 AA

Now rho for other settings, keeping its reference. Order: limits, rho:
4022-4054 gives 4028.0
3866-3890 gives 3868.0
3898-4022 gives 3960.0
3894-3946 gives 3896.0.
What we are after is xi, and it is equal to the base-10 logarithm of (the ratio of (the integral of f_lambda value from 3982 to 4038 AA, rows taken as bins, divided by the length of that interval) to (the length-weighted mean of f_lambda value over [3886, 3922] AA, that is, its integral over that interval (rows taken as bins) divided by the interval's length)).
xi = -0.06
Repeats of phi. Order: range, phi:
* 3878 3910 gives 0.73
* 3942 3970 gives 1.18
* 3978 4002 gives 1.56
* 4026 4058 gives 0.35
